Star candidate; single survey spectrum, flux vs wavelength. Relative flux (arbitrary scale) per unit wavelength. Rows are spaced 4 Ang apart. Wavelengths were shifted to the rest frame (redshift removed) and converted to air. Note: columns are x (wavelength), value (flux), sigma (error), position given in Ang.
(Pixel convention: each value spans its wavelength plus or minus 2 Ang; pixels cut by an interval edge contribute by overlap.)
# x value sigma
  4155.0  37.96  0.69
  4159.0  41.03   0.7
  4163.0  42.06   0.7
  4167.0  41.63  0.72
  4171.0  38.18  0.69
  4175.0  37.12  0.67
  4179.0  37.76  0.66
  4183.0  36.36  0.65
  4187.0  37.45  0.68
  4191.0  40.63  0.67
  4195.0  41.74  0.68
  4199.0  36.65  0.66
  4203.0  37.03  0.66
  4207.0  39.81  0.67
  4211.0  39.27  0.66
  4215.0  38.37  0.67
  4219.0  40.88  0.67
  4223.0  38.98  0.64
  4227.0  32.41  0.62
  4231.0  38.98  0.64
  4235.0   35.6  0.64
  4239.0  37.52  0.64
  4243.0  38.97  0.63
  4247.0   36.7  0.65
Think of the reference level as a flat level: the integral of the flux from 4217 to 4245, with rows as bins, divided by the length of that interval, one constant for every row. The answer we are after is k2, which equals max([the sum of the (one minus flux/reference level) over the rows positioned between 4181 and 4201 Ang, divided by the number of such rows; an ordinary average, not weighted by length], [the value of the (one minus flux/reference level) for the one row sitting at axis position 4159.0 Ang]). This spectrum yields -0.025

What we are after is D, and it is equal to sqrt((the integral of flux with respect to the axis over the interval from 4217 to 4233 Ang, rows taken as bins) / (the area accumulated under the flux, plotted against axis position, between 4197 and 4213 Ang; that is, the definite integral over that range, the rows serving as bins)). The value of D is 1.00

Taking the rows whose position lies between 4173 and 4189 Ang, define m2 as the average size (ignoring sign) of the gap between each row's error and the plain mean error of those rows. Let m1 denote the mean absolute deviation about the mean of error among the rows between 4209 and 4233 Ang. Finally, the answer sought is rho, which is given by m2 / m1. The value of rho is 0.6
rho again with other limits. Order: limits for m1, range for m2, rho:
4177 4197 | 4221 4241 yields 0.6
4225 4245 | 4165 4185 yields 3.0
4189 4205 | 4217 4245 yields 1.1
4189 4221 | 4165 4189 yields 3.3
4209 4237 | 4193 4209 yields 0.5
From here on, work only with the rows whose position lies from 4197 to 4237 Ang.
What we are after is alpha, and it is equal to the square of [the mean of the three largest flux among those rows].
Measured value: 1599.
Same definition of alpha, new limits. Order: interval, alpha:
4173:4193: 1491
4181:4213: 1659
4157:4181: 1728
